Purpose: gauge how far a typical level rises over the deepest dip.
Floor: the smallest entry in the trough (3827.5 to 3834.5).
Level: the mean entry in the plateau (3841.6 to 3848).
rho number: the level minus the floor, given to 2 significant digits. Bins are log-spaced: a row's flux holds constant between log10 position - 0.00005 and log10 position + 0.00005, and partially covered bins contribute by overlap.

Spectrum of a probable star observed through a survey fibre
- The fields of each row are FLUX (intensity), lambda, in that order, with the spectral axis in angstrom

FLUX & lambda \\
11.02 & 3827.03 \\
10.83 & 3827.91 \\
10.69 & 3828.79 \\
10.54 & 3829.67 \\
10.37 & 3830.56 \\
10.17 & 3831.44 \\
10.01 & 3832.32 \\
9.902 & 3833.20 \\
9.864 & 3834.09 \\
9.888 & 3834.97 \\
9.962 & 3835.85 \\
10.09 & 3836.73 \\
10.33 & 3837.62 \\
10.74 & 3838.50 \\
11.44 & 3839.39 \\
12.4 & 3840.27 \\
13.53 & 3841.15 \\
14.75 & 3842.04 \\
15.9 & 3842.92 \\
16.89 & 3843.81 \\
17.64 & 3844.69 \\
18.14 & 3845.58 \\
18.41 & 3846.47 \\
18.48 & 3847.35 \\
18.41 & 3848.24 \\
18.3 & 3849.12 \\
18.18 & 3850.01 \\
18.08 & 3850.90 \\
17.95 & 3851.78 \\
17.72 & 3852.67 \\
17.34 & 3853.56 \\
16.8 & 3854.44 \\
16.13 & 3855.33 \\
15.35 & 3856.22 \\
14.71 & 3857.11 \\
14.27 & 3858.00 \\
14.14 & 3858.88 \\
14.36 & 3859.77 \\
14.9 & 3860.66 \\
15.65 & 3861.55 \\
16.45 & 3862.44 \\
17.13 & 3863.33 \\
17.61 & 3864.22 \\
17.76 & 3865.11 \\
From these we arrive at 7.3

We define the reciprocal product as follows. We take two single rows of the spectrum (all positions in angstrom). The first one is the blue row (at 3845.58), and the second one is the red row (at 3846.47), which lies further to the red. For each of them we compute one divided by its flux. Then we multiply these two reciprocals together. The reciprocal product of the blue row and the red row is 0.0030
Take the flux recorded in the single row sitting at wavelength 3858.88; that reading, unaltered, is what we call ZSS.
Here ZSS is 14.14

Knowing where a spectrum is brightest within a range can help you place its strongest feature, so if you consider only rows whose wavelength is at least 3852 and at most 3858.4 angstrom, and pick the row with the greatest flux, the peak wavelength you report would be 3852.67 angstrom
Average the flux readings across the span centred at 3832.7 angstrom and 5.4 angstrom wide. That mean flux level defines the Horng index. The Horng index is 10.0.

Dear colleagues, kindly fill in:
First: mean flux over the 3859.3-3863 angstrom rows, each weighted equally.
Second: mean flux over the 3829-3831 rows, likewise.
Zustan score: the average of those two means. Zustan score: 12.9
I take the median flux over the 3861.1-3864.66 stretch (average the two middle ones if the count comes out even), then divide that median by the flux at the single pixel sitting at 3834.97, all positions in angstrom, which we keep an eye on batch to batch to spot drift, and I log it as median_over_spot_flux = 1.70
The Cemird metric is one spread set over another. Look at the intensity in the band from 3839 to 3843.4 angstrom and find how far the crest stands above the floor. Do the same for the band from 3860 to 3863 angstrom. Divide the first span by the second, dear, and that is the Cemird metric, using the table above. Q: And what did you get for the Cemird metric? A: 2.9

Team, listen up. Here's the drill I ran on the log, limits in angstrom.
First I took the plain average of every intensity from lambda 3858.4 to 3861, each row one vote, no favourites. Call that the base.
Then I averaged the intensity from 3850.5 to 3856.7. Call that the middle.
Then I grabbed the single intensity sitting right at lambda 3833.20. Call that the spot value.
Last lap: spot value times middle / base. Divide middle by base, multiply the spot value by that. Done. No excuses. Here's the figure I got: 11.7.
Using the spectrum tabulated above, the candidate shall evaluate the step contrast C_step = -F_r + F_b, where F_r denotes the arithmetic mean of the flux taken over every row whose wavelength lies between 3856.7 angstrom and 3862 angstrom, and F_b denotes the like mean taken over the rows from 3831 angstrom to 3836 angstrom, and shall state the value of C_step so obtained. -4.7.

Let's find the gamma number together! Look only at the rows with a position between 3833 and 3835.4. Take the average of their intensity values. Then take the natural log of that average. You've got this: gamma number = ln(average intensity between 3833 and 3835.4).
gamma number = 2.29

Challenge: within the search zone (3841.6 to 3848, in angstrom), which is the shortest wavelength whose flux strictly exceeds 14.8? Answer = 3842.92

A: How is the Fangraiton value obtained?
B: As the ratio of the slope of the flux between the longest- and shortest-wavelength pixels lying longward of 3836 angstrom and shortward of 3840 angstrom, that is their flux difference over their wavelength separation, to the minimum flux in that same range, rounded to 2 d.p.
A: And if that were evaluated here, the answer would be 0.05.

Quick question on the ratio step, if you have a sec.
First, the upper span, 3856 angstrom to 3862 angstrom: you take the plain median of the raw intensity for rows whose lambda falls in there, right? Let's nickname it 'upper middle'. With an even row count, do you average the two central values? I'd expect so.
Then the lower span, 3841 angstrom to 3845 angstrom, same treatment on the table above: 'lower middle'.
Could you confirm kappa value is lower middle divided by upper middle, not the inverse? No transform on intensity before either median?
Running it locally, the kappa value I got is 1.08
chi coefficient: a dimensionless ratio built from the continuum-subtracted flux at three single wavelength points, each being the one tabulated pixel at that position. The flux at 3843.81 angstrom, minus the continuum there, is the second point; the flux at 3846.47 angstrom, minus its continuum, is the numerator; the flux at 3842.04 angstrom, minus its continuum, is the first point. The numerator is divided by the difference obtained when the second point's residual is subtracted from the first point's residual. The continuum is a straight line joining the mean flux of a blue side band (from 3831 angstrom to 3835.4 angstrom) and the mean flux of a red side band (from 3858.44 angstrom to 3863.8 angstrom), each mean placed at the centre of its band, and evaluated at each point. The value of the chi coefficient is -3.3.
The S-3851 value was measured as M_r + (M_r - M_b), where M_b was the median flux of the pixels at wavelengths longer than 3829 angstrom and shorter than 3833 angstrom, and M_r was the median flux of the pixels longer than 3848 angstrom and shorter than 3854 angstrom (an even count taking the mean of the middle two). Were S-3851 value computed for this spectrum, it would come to 25.9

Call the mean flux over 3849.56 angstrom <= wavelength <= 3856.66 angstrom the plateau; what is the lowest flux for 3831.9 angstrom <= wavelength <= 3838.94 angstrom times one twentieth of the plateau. 8.5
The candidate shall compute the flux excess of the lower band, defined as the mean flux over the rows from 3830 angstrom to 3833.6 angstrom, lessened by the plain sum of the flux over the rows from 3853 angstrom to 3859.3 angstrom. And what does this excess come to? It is -99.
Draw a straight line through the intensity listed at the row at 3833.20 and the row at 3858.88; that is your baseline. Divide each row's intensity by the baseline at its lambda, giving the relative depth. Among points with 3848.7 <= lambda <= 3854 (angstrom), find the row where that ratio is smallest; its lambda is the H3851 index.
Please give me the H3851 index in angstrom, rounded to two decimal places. 3853.56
